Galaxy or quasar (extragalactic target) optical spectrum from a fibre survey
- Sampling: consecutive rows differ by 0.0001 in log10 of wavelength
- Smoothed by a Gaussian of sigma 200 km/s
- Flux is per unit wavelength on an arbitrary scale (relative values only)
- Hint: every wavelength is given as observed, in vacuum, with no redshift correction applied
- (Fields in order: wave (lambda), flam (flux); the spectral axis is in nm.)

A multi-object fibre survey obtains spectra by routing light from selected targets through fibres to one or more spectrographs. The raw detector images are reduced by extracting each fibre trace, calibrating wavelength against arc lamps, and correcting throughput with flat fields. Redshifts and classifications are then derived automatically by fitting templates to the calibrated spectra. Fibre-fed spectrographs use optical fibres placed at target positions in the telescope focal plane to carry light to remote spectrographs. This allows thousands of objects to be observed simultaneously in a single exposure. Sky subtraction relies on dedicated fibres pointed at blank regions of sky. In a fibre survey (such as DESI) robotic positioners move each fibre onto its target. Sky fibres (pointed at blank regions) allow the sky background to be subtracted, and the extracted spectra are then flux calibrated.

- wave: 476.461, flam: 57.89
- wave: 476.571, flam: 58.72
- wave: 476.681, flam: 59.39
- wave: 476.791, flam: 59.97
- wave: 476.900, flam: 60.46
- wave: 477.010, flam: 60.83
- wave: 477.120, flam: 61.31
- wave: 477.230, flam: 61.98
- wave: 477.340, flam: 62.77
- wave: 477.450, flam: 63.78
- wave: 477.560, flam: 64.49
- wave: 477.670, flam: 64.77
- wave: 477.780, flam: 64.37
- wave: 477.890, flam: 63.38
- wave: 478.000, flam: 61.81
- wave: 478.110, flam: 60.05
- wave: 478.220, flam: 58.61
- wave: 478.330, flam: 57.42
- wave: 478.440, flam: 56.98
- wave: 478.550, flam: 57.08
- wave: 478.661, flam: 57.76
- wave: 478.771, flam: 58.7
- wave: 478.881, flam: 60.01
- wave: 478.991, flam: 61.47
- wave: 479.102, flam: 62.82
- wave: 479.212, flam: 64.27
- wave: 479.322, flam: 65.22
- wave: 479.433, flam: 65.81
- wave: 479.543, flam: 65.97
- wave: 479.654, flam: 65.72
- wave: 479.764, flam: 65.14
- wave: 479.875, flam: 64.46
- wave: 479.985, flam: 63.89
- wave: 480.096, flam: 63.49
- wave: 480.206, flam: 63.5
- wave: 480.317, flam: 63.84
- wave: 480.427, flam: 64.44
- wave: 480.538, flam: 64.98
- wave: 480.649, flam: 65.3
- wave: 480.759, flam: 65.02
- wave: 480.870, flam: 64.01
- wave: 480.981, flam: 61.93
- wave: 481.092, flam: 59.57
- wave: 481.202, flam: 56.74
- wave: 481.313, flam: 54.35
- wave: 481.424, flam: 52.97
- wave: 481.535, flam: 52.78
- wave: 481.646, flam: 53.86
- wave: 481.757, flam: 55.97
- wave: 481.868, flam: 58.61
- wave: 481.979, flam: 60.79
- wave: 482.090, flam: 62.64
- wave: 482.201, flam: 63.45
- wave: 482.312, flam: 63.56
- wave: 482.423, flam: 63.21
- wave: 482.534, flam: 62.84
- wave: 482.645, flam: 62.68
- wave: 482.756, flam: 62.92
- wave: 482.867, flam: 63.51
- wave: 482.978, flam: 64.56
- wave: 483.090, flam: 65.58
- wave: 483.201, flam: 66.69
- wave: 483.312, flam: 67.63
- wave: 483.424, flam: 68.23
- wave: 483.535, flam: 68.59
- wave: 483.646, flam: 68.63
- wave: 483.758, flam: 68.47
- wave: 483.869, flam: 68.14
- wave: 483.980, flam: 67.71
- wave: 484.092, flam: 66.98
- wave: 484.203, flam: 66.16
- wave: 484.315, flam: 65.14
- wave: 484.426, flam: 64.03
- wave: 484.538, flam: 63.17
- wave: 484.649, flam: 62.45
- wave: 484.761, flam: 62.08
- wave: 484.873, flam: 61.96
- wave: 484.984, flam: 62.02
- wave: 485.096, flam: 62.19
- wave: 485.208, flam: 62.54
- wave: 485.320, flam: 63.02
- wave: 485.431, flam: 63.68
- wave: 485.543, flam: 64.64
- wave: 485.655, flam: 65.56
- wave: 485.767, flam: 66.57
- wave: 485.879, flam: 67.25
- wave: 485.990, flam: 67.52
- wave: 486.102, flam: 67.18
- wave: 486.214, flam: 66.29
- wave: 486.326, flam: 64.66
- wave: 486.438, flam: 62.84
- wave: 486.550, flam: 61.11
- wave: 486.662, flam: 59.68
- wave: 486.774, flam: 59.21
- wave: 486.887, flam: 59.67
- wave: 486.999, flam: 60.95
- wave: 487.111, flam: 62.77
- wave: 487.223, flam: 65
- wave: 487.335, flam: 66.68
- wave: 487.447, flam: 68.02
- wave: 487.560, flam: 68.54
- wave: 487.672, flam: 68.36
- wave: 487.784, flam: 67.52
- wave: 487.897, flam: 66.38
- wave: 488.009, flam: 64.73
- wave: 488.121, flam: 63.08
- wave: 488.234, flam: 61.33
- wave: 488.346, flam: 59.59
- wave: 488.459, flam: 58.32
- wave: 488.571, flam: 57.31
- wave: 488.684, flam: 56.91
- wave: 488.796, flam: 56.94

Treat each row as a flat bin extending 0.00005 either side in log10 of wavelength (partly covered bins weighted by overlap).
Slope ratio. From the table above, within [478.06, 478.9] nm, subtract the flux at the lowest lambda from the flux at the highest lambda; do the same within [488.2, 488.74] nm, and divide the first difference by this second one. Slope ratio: 0.0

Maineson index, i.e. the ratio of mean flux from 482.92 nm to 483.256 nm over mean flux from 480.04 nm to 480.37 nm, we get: 1.03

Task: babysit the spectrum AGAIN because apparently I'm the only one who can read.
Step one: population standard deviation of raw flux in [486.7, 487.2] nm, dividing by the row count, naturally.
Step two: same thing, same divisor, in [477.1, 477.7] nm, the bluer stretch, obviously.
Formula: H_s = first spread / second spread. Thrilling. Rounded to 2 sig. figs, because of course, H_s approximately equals 1.1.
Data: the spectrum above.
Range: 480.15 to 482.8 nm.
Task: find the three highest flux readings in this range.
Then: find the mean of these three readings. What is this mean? 65.1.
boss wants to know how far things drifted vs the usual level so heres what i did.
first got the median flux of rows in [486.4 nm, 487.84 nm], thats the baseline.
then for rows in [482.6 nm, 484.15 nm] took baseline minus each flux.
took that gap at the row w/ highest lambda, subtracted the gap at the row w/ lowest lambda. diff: -4.3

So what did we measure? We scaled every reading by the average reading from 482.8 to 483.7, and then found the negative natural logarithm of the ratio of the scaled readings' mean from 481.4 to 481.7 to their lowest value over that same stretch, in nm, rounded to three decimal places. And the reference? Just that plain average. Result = -0.008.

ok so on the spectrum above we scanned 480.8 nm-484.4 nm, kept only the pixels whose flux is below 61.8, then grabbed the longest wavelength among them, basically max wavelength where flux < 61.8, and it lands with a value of 481.979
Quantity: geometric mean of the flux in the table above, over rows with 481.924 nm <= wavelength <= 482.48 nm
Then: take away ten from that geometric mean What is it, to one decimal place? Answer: 52.7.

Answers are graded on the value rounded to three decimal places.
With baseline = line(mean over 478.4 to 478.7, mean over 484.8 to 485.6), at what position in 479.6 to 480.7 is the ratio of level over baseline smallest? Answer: 480.206 nm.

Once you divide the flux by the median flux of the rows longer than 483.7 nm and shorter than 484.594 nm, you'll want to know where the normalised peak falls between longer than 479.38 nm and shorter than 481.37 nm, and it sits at 479.543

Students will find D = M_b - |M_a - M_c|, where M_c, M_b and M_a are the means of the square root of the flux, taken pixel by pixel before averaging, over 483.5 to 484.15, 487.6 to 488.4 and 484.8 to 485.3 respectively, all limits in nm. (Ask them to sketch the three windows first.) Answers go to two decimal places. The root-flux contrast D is 7.66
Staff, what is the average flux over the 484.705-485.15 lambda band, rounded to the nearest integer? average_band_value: 62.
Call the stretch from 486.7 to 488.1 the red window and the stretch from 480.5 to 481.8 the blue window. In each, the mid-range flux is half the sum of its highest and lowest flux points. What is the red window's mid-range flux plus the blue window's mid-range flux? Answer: 123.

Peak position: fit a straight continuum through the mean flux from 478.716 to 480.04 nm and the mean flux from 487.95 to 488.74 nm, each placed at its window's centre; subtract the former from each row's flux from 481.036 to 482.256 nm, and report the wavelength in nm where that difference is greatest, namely 482.201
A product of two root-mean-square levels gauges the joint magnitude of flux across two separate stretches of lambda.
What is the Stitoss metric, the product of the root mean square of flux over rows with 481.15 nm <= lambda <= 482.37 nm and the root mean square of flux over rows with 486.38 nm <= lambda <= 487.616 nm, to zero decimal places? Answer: 3662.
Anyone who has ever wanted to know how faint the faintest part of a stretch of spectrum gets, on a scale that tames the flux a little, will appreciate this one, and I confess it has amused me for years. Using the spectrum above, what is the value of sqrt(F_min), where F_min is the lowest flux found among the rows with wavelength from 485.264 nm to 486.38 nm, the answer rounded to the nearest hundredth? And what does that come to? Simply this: 7.94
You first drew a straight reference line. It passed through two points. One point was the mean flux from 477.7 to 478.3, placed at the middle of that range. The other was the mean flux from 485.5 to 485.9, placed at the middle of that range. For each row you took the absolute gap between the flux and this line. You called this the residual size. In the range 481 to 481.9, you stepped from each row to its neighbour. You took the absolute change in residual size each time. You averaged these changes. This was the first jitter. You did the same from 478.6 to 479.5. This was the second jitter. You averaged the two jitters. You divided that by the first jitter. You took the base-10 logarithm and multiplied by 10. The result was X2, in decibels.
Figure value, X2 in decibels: -1.2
